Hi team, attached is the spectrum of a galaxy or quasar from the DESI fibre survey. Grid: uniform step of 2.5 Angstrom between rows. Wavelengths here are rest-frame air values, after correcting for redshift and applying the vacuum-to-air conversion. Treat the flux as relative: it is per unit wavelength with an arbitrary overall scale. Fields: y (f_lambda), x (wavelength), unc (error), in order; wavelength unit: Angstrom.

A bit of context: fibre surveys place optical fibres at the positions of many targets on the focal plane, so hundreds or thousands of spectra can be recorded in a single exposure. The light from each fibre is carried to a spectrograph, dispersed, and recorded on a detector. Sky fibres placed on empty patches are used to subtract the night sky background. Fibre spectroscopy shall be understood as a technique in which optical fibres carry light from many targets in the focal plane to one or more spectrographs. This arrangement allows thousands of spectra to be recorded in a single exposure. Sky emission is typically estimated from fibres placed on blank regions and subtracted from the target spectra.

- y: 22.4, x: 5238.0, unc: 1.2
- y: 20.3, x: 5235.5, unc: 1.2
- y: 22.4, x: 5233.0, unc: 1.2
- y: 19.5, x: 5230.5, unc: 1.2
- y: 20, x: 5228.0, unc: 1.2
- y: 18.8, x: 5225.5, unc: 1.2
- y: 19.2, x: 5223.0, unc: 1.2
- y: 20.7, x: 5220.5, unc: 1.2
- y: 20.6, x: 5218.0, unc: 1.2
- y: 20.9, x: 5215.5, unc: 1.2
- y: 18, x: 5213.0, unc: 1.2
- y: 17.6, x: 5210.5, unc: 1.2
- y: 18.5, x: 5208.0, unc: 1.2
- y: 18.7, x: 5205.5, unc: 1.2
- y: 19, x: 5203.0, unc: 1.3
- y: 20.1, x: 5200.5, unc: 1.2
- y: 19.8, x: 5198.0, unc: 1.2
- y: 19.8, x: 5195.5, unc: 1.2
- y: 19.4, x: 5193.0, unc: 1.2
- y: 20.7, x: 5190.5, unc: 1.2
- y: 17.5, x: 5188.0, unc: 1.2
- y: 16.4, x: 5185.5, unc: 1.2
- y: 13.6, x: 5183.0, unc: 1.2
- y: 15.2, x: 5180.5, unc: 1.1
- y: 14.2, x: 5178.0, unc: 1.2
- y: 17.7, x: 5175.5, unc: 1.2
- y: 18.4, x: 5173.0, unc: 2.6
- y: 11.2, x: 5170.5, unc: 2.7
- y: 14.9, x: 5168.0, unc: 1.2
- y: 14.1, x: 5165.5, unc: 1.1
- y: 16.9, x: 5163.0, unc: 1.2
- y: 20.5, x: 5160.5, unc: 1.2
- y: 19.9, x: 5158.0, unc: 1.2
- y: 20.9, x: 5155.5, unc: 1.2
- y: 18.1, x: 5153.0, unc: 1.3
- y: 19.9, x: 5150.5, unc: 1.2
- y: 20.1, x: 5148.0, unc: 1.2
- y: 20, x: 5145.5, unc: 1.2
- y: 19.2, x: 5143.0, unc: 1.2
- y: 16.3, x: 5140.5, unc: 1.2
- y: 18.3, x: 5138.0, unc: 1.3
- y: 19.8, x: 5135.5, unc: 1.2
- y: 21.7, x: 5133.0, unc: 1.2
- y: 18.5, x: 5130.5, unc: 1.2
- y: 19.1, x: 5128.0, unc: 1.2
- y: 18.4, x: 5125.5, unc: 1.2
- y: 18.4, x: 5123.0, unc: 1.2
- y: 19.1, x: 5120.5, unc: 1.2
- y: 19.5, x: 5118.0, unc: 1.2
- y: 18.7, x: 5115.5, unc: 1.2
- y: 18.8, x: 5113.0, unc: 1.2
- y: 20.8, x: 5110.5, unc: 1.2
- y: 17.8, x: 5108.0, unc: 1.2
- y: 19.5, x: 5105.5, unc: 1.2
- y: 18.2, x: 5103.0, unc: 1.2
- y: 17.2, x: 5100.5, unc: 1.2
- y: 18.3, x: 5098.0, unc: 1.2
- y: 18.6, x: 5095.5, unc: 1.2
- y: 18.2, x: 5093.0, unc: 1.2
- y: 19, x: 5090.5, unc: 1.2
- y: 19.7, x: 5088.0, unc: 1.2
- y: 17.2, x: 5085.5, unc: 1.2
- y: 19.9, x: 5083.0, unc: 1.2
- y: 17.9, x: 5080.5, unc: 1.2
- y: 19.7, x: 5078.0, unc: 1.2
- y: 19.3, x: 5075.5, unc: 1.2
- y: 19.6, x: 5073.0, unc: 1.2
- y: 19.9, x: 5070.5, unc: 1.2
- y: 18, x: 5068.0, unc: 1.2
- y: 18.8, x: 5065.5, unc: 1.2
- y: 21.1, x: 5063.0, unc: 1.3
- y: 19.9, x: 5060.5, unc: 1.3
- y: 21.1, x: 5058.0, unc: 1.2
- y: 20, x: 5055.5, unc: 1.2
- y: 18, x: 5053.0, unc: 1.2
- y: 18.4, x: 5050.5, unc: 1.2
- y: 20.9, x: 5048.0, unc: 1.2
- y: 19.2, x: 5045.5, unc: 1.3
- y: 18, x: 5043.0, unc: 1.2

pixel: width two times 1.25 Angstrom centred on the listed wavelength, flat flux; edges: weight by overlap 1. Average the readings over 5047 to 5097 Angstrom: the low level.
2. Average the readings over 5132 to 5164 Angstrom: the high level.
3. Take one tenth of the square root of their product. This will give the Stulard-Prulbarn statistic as 1.93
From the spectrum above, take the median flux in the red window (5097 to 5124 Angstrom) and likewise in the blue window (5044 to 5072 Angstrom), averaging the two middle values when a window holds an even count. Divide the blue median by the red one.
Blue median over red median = 1.06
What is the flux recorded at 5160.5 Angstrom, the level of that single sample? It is 20.5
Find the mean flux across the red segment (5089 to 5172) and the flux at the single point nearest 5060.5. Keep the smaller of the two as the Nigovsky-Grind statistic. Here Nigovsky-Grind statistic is 18.5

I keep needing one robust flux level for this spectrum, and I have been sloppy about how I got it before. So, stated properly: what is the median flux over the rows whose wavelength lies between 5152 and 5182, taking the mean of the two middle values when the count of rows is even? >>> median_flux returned 17.3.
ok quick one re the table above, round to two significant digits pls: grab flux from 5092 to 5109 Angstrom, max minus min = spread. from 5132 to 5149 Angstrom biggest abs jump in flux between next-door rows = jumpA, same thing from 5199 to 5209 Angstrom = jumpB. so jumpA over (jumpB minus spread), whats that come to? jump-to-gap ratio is -2.4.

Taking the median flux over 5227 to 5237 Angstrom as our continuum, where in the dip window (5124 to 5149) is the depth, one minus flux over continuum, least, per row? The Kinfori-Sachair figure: 5133.0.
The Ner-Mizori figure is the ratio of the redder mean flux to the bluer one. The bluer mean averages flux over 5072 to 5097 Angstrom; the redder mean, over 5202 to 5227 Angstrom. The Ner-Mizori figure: 1.02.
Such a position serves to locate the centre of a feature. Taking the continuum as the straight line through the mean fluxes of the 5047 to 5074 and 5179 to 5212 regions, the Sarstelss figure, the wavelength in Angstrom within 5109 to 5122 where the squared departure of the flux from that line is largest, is 5110.5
